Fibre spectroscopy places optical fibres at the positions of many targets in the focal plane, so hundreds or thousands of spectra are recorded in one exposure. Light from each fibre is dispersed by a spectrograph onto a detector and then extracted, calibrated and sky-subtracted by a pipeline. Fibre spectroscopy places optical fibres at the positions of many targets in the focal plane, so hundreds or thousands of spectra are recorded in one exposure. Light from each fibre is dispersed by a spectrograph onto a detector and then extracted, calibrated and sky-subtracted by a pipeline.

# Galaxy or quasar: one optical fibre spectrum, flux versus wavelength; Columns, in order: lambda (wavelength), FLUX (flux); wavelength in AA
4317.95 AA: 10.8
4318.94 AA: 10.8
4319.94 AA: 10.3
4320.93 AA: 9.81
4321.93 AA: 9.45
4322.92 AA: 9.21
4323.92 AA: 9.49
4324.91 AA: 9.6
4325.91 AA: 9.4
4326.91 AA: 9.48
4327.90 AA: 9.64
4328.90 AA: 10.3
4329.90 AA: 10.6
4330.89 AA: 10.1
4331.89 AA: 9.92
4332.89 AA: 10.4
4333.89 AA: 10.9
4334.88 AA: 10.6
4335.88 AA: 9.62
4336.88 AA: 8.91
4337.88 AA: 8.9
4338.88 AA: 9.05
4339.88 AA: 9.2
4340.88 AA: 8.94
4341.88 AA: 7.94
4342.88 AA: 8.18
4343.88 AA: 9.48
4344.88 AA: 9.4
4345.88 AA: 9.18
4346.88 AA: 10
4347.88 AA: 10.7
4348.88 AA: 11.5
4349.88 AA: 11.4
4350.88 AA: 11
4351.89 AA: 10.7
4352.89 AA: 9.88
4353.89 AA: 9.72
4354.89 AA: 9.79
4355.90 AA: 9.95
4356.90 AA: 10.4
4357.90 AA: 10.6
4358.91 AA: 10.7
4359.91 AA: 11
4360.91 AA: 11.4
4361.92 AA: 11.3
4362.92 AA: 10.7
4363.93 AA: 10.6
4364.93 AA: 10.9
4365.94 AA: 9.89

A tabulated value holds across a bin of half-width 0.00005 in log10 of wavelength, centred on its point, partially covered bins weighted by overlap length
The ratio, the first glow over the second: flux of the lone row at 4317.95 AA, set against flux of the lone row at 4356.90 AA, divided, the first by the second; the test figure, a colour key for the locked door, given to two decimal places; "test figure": 1.04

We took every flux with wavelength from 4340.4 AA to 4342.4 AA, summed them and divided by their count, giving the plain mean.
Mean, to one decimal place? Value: 8.4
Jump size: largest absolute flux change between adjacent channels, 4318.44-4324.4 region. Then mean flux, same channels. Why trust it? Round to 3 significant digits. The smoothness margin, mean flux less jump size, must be 9.34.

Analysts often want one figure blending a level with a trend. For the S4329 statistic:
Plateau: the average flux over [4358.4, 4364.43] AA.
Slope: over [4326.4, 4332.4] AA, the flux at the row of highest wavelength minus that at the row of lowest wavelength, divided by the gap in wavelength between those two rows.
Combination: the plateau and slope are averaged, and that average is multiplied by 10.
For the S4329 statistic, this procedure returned 55.2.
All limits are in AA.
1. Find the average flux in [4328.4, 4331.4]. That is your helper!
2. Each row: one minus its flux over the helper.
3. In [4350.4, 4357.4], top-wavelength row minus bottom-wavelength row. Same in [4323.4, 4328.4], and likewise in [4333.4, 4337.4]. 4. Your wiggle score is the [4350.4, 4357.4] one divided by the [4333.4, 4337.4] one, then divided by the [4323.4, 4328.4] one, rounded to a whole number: -21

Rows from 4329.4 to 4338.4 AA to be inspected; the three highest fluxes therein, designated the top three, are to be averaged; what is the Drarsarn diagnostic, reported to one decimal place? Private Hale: 10.7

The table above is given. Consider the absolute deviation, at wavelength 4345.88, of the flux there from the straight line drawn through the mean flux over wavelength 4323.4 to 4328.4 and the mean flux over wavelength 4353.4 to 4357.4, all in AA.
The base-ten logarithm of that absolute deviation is -0.2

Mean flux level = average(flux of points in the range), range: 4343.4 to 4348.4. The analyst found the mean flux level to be 9.8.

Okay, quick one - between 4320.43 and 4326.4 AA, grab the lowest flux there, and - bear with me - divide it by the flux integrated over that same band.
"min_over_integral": 0.162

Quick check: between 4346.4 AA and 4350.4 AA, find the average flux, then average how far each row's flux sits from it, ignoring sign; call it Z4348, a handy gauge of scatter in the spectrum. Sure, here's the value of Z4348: 0.55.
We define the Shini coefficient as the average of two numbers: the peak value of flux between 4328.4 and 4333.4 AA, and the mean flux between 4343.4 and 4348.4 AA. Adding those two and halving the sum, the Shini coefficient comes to 10.2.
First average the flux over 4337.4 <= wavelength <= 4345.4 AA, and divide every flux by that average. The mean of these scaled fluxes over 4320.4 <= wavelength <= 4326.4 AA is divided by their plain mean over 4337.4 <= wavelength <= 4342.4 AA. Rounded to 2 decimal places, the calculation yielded 1.08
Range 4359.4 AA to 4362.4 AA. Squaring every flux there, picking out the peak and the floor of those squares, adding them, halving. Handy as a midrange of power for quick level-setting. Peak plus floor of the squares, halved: 125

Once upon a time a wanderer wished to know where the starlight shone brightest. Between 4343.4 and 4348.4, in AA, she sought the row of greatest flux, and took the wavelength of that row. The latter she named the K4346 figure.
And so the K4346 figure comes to 4347.88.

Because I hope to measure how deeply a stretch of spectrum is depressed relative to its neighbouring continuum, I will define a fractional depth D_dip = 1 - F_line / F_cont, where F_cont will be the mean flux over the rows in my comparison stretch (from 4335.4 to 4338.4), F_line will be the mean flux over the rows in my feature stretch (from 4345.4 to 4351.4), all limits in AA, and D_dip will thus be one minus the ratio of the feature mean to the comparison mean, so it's -0.16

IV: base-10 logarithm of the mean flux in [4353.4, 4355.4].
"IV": 0.99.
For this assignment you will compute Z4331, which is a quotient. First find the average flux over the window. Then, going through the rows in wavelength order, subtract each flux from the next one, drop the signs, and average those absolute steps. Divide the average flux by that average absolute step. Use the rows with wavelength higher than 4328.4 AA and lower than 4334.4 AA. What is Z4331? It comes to 26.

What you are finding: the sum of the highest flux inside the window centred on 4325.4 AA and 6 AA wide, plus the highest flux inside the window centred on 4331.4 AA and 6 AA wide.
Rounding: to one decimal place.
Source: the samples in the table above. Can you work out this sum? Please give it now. 20.5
